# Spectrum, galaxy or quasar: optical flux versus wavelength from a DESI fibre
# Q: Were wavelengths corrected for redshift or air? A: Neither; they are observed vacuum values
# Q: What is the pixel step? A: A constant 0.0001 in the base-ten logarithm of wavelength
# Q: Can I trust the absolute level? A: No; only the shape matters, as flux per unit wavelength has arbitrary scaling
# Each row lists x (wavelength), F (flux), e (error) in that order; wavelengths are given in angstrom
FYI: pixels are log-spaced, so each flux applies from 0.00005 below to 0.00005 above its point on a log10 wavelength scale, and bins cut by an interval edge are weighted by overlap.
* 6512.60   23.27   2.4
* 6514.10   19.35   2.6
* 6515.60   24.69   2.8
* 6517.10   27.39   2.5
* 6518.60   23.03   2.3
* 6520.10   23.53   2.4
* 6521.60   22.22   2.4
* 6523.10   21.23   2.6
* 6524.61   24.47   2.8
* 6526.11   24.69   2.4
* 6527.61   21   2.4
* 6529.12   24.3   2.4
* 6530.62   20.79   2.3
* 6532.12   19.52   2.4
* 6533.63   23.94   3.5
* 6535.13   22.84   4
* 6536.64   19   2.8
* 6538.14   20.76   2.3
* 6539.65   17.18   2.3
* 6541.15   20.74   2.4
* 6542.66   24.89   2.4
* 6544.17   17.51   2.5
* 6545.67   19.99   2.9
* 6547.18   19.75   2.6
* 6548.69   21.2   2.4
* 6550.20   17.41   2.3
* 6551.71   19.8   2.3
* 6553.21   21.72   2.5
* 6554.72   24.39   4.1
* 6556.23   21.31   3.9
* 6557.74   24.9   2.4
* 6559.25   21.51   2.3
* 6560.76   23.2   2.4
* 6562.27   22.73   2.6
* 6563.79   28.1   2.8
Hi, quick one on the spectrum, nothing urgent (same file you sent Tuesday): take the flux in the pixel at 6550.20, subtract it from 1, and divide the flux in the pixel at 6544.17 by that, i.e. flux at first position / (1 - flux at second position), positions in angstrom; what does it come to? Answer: -1.07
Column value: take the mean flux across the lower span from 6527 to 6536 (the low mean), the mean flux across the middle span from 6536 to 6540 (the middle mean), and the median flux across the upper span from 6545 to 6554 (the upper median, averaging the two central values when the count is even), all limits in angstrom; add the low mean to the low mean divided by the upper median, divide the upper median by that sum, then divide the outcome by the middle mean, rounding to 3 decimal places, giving 0.045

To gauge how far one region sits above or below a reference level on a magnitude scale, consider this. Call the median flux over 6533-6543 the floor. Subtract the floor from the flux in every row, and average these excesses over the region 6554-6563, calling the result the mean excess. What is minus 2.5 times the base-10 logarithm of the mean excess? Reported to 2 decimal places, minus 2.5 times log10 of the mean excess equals -0.88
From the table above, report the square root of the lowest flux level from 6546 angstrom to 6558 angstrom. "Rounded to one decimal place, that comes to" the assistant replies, 4.2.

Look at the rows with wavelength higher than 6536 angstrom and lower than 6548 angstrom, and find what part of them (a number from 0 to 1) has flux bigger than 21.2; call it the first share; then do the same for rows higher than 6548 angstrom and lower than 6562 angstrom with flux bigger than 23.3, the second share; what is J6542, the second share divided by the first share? 1.78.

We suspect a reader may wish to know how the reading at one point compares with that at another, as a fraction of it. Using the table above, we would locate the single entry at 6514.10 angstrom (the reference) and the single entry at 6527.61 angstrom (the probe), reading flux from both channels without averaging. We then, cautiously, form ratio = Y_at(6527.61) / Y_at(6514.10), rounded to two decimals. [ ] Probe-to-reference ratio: 1.09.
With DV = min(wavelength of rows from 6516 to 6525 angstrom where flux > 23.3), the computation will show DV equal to 6517.10 angstrom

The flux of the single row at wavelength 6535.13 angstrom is 22.84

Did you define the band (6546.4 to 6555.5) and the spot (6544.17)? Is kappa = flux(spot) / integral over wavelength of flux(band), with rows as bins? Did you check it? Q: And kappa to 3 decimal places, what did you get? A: 0.093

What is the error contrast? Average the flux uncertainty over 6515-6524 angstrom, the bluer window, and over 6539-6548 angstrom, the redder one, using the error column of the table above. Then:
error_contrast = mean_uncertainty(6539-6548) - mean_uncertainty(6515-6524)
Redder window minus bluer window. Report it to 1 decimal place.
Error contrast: 0.0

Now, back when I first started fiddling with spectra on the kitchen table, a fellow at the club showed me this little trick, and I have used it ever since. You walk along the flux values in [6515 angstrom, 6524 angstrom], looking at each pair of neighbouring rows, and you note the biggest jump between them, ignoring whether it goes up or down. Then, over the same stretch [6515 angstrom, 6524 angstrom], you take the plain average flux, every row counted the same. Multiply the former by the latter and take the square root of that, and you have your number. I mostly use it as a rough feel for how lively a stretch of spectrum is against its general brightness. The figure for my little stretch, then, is 10.2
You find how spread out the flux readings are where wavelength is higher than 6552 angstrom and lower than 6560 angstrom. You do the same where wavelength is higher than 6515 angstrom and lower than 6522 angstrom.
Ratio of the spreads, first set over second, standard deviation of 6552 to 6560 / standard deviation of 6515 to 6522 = 0.86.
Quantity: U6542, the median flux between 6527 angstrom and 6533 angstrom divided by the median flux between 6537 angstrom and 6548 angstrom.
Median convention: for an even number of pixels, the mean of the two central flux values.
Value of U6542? 1.05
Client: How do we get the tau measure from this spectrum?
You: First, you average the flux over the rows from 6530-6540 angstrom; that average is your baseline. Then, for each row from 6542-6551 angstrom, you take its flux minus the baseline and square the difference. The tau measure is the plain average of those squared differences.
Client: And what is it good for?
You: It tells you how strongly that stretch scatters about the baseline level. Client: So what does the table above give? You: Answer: 6.6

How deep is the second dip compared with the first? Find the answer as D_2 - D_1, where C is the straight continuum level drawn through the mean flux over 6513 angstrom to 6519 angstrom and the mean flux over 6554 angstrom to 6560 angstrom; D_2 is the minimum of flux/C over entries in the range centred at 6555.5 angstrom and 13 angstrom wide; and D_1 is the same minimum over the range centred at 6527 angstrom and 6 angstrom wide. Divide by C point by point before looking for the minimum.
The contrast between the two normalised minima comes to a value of -0.14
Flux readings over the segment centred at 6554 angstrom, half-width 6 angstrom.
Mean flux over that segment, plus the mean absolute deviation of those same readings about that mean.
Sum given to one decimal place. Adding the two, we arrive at 23.1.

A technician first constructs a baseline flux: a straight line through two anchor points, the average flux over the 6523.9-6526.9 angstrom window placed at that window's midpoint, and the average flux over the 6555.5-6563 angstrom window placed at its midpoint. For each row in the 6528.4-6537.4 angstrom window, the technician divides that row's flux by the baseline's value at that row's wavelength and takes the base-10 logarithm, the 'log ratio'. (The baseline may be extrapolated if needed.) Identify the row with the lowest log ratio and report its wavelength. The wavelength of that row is 6536.64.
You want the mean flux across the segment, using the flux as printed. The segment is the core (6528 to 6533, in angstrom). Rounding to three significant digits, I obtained 21.5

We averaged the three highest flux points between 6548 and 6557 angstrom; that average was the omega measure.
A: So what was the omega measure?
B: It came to 22.5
